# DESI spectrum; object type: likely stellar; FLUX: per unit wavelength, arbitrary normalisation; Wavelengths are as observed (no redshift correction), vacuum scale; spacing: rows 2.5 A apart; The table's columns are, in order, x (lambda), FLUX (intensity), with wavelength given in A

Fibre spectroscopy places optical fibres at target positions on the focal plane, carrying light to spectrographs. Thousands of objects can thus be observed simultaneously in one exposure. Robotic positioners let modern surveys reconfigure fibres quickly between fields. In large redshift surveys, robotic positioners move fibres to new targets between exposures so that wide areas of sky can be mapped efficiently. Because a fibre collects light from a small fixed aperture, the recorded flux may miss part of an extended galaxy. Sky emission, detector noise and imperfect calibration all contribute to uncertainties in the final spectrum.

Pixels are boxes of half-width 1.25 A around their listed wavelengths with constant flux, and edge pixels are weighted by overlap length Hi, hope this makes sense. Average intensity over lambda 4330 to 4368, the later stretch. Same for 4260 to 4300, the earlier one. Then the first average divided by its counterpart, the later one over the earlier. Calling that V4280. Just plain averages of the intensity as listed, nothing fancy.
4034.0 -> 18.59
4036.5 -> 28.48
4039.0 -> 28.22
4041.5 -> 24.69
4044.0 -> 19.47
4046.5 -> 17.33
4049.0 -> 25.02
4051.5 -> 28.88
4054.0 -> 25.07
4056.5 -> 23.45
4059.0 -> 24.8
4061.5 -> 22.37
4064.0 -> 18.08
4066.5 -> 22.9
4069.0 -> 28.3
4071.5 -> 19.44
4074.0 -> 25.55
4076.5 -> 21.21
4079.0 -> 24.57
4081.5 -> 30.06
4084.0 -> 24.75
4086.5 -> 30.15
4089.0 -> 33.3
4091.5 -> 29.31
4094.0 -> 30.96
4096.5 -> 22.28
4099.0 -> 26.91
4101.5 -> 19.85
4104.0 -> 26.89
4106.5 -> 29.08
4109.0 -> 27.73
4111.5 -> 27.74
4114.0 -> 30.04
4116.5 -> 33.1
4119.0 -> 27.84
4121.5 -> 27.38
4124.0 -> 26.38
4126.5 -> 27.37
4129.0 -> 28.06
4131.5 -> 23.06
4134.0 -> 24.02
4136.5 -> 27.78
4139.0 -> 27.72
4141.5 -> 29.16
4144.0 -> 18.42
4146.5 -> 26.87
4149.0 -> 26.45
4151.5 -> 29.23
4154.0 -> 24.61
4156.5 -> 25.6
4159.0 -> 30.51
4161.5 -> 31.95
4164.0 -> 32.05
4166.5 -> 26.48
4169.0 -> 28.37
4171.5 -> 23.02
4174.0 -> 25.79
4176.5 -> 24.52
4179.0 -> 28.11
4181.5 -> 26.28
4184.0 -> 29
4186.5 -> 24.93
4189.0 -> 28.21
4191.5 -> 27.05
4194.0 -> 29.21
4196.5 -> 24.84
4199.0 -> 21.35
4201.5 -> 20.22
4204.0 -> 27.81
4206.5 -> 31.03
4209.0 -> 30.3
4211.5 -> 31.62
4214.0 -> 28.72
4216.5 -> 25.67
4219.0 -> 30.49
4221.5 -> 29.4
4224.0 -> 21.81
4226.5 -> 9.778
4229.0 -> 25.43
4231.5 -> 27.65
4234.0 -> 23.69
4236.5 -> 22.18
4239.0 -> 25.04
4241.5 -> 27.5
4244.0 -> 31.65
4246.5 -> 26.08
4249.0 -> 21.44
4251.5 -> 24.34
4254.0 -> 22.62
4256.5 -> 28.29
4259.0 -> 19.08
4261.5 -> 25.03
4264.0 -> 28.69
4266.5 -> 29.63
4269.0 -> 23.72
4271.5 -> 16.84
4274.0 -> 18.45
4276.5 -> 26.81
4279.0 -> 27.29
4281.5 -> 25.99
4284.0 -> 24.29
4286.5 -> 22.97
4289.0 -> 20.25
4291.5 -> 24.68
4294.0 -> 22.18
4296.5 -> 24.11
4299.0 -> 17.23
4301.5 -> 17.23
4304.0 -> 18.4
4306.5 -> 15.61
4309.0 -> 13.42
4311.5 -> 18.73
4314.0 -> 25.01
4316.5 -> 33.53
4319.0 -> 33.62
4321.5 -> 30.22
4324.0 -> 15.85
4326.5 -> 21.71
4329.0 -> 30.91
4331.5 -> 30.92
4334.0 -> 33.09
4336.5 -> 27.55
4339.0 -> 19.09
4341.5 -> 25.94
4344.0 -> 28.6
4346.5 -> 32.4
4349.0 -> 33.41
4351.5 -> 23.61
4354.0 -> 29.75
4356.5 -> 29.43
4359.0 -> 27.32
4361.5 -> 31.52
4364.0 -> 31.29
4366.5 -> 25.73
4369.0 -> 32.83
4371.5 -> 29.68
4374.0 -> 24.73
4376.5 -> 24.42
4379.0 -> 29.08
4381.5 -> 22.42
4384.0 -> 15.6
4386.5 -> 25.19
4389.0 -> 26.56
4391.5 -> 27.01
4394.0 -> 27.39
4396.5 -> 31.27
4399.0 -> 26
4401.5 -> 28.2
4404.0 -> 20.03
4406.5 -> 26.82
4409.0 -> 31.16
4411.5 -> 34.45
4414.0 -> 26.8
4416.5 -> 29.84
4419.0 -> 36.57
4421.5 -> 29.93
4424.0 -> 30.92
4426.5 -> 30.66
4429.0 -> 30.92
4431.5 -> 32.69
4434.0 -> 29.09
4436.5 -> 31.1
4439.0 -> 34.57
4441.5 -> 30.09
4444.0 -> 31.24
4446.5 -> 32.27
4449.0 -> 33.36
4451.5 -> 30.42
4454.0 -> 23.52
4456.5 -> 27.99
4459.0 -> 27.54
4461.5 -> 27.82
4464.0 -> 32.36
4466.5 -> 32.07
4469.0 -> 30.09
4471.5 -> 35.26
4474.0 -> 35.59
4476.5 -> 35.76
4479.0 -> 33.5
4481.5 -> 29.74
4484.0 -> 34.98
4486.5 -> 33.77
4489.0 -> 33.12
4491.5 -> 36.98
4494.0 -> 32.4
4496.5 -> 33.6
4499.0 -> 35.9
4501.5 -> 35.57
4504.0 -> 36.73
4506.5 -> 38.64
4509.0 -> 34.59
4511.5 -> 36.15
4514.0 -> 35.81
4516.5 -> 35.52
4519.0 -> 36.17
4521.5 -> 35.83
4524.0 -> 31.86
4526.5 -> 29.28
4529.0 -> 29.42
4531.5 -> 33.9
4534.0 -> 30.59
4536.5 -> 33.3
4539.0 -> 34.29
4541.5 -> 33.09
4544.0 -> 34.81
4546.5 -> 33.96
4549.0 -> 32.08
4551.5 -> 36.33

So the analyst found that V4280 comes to 1.21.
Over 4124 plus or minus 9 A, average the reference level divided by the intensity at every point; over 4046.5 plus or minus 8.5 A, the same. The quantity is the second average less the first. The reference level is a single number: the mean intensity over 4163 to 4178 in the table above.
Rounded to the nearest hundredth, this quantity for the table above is 0.17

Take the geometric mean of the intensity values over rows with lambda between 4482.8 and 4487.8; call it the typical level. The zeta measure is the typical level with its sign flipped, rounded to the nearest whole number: -34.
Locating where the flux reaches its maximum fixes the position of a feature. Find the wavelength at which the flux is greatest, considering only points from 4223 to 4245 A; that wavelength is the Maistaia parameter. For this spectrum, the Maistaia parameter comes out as 4244.0 A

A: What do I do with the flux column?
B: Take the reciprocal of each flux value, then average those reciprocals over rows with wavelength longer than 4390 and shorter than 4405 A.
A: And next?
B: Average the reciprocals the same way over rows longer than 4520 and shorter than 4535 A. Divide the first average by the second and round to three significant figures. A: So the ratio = 1.21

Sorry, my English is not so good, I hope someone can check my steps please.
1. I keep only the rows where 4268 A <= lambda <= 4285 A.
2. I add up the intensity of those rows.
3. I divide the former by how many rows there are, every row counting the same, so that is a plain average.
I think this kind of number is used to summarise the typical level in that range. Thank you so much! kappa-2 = 23.3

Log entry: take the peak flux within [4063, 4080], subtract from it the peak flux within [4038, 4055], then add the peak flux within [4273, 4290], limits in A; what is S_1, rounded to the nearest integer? 27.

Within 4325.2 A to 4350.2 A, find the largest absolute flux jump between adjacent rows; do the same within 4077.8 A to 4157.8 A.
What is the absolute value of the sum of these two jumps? 20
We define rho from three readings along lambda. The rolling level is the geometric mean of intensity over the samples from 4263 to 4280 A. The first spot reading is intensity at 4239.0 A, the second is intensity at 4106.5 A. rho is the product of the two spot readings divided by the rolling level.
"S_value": 30.3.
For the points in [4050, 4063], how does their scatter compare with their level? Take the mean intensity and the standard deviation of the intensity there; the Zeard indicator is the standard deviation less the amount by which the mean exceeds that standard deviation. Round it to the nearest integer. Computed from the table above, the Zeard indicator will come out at -20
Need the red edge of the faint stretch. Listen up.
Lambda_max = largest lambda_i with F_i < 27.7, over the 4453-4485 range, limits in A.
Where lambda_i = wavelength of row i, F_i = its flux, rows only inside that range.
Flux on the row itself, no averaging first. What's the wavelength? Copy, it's 4459.0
